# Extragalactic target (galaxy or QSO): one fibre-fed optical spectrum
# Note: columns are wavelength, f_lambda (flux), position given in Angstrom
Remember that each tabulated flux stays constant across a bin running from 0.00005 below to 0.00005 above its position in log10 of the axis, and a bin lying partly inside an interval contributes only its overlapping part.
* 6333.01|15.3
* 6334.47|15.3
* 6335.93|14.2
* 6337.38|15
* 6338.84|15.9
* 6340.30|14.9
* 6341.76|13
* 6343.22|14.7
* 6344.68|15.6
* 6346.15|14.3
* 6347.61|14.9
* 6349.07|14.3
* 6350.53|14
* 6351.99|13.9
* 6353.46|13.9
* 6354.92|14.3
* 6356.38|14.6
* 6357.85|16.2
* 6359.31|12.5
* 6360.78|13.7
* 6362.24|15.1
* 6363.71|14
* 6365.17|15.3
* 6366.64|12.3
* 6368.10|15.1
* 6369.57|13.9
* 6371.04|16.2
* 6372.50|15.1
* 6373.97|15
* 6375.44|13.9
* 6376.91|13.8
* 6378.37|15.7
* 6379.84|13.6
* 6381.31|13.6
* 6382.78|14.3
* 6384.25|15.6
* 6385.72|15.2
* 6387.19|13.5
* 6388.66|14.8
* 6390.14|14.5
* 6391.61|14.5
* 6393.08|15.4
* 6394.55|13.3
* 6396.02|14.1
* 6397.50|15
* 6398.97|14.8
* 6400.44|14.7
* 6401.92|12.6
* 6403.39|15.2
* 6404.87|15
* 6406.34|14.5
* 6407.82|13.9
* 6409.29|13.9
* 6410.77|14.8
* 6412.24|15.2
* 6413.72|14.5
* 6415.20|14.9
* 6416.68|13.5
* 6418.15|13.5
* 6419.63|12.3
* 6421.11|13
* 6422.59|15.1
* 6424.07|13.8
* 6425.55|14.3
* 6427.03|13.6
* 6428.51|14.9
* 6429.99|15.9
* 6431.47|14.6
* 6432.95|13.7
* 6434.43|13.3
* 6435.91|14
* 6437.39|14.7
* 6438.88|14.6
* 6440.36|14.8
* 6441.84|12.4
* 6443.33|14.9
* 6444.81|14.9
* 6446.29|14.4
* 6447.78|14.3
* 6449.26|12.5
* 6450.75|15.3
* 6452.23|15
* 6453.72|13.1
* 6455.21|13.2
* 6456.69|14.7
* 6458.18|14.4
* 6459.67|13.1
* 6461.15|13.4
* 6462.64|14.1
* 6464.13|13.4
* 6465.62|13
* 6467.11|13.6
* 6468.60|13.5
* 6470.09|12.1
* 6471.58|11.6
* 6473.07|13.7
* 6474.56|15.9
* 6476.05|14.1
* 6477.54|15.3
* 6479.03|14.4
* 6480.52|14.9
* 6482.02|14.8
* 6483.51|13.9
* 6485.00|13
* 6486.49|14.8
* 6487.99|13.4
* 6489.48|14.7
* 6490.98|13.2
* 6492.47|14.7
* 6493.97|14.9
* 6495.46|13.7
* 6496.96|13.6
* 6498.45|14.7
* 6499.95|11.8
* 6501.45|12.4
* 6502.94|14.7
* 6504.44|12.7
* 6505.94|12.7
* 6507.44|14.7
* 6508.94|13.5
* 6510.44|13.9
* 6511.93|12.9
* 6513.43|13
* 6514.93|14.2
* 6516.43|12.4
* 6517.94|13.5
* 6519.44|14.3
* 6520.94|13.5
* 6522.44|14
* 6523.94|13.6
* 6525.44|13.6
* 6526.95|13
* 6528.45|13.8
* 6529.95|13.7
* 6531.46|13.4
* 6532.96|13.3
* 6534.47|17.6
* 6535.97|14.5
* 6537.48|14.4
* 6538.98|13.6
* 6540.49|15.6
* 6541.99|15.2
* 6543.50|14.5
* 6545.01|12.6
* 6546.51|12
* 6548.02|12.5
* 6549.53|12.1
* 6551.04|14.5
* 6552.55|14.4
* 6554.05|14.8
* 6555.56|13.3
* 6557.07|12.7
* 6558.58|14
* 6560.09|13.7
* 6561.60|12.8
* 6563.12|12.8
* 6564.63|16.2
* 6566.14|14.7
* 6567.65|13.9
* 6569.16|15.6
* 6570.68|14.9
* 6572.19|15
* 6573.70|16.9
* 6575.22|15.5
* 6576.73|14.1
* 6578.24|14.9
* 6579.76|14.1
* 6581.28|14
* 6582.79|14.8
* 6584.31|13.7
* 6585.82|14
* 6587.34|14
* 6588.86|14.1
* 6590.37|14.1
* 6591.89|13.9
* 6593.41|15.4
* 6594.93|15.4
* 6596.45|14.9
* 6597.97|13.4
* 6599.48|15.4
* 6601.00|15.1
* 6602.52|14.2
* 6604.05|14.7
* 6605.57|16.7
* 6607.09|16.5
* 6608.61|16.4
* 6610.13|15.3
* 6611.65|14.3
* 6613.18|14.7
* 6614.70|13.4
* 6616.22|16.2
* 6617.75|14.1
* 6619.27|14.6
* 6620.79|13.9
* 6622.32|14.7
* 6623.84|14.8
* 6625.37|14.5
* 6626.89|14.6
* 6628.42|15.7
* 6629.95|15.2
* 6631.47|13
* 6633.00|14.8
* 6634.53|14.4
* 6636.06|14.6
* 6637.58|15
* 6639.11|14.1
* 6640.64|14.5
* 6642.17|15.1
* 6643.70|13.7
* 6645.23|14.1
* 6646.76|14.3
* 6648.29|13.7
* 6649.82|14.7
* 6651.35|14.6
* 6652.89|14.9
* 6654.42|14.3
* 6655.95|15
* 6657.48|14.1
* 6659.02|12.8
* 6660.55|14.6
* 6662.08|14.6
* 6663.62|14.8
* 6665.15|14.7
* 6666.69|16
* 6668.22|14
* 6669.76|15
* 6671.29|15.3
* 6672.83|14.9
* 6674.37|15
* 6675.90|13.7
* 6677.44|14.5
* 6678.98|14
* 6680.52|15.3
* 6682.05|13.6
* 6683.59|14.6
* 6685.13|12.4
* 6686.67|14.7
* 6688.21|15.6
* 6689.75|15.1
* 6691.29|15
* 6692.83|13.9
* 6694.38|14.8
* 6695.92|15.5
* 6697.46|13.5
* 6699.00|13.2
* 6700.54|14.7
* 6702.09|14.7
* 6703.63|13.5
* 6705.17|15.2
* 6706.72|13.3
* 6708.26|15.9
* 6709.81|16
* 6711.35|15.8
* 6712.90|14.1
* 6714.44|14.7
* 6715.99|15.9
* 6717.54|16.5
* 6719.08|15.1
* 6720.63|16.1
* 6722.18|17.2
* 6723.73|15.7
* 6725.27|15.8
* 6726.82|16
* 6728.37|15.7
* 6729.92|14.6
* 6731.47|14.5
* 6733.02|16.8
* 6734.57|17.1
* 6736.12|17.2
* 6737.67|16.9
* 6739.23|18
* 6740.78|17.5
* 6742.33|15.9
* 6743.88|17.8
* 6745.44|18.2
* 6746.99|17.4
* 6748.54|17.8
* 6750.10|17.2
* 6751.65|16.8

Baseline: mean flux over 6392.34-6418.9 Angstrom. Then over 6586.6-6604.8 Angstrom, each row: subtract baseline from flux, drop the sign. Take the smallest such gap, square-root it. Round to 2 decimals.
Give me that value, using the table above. 0.42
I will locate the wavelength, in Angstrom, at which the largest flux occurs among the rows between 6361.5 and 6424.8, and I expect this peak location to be 6371.04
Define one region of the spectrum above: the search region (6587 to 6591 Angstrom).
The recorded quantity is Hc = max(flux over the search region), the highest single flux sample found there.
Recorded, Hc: 14.1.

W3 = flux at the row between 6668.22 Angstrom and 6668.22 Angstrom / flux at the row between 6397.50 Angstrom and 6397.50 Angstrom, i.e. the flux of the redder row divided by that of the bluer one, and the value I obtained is 0.93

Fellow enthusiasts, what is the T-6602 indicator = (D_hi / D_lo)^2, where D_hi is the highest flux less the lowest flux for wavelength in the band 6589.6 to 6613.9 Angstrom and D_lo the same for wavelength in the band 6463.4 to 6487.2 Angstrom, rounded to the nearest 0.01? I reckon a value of 0.59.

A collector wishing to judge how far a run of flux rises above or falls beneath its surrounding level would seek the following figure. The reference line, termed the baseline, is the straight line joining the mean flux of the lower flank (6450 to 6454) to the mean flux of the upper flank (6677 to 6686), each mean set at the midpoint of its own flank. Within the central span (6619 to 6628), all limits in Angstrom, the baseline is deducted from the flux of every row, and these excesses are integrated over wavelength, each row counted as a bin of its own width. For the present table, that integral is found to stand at 3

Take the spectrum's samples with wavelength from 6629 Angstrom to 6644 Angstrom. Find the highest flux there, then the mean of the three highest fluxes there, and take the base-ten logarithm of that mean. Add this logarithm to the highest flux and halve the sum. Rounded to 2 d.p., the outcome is 8.19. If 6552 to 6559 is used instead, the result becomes 7.98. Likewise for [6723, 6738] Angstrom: 9.22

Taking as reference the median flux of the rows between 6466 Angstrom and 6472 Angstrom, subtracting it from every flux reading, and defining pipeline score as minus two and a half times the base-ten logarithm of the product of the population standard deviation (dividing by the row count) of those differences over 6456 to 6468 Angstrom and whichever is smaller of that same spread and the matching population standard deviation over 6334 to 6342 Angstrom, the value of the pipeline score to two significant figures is 1.2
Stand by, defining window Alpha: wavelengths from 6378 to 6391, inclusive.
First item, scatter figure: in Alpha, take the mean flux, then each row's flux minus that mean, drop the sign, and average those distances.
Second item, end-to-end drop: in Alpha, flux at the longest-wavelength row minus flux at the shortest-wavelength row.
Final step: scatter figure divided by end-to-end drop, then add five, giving 4.4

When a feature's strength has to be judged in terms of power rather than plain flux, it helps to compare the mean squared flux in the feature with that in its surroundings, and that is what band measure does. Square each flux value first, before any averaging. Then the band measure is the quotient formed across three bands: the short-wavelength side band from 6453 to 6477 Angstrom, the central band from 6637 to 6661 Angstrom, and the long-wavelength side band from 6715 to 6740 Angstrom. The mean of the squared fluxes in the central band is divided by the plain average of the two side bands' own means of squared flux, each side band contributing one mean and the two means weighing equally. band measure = 0.92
